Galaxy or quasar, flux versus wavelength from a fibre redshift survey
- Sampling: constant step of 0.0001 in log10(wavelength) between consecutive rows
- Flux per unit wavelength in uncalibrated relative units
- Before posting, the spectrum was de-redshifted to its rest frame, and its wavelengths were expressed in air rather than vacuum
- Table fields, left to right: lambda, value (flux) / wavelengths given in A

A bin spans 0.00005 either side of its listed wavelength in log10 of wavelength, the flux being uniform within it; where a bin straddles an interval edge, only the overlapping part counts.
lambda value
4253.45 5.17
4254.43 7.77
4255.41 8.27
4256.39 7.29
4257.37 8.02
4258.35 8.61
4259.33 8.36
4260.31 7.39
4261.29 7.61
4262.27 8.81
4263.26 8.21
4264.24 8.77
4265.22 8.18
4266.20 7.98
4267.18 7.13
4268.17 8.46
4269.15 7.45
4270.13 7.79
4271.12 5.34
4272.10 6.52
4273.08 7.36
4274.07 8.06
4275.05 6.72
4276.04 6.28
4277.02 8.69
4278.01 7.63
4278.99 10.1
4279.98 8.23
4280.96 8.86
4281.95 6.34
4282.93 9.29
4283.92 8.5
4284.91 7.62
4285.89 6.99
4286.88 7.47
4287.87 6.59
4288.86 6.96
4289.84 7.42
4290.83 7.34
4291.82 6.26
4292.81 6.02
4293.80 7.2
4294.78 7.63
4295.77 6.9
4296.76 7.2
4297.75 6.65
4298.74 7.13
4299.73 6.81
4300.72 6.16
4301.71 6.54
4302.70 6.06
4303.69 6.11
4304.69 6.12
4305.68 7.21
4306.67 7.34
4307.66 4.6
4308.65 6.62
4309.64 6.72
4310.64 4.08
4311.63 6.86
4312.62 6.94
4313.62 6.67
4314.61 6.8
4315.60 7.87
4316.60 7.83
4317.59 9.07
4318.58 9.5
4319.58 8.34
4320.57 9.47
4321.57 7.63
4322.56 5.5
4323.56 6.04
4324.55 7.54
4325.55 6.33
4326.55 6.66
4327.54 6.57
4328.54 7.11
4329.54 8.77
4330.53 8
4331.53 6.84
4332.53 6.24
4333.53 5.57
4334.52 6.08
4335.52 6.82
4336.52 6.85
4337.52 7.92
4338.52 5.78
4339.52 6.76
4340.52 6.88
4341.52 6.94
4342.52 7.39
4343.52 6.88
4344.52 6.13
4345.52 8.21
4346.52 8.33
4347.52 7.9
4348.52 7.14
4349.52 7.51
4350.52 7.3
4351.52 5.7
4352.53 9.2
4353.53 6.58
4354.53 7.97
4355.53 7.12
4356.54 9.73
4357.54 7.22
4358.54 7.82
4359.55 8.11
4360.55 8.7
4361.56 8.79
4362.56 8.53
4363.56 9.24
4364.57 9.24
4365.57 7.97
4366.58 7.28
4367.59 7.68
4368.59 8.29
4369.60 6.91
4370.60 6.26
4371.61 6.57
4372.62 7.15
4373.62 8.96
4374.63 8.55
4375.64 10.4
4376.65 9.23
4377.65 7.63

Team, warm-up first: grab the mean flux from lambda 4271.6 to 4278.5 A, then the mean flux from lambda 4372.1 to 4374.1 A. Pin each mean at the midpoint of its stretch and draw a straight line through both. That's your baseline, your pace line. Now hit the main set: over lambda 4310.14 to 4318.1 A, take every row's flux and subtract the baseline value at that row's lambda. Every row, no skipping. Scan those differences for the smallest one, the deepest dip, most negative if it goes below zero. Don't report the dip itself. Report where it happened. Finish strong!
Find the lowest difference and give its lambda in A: 4310.64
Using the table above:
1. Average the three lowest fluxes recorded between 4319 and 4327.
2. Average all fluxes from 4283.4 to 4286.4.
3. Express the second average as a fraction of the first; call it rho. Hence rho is 1.29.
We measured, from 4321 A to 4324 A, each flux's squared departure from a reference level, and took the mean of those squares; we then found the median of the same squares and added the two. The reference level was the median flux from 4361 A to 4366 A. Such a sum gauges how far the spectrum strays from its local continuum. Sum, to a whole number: 14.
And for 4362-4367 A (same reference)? 1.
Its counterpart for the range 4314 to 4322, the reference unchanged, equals 2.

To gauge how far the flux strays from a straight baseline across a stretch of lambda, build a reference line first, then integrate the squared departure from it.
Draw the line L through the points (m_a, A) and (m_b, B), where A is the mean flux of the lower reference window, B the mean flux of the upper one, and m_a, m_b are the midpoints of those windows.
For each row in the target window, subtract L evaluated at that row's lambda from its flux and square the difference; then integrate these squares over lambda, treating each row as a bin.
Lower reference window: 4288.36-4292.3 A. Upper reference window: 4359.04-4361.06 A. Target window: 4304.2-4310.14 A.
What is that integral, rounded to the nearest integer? 10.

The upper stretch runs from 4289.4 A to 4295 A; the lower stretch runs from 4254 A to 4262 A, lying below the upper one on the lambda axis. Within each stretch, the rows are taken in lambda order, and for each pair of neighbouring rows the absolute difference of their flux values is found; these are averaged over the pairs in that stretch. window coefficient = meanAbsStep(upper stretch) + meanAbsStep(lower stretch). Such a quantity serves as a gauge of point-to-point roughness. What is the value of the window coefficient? 1.21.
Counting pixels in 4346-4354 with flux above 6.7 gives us 6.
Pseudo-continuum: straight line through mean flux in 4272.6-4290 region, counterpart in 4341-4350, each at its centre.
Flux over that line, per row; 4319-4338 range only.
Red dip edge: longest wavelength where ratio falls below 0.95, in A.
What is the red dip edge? 4336.52 A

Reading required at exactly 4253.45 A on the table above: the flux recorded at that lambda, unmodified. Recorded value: 5.17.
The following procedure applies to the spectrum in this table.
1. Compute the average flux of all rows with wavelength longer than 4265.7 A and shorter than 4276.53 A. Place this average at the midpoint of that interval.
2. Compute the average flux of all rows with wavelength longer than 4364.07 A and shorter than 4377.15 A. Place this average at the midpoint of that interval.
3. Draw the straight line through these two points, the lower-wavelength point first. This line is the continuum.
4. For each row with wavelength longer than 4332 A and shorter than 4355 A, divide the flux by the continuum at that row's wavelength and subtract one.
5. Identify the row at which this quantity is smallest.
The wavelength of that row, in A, 4333.53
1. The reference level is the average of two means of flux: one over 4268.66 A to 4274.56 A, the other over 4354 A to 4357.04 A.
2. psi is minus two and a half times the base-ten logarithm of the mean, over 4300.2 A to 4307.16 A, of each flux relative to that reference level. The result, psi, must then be 0.18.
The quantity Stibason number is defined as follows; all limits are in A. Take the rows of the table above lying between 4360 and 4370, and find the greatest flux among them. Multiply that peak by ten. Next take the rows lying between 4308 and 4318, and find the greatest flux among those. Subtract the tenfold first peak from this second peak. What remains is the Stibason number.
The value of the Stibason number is -83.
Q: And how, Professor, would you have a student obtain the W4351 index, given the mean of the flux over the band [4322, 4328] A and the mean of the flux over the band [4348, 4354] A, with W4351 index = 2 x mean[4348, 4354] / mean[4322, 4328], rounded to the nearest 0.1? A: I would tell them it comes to 2.2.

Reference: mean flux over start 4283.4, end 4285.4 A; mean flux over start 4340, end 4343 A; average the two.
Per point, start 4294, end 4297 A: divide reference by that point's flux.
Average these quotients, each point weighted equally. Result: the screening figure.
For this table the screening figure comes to 1.05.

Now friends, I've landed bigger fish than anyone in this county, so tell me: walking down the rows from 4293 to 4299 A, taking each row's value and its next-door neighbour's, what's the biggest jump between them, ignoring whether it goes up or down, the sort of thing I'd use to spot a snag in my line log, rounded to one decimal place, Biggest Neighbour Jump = 0.7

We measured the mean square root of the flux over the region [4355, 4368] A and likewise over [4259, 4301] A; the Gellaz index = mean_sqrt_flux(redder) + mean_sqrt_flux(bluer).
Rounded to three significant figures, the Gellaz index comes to 5.60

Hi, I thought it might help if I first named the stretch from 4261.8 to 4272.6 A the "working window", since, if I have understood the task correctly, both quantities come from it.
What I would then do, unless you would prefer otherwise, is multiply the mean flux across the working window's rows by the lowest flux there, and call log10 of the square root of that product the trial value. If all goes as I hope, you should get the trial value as 0.81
